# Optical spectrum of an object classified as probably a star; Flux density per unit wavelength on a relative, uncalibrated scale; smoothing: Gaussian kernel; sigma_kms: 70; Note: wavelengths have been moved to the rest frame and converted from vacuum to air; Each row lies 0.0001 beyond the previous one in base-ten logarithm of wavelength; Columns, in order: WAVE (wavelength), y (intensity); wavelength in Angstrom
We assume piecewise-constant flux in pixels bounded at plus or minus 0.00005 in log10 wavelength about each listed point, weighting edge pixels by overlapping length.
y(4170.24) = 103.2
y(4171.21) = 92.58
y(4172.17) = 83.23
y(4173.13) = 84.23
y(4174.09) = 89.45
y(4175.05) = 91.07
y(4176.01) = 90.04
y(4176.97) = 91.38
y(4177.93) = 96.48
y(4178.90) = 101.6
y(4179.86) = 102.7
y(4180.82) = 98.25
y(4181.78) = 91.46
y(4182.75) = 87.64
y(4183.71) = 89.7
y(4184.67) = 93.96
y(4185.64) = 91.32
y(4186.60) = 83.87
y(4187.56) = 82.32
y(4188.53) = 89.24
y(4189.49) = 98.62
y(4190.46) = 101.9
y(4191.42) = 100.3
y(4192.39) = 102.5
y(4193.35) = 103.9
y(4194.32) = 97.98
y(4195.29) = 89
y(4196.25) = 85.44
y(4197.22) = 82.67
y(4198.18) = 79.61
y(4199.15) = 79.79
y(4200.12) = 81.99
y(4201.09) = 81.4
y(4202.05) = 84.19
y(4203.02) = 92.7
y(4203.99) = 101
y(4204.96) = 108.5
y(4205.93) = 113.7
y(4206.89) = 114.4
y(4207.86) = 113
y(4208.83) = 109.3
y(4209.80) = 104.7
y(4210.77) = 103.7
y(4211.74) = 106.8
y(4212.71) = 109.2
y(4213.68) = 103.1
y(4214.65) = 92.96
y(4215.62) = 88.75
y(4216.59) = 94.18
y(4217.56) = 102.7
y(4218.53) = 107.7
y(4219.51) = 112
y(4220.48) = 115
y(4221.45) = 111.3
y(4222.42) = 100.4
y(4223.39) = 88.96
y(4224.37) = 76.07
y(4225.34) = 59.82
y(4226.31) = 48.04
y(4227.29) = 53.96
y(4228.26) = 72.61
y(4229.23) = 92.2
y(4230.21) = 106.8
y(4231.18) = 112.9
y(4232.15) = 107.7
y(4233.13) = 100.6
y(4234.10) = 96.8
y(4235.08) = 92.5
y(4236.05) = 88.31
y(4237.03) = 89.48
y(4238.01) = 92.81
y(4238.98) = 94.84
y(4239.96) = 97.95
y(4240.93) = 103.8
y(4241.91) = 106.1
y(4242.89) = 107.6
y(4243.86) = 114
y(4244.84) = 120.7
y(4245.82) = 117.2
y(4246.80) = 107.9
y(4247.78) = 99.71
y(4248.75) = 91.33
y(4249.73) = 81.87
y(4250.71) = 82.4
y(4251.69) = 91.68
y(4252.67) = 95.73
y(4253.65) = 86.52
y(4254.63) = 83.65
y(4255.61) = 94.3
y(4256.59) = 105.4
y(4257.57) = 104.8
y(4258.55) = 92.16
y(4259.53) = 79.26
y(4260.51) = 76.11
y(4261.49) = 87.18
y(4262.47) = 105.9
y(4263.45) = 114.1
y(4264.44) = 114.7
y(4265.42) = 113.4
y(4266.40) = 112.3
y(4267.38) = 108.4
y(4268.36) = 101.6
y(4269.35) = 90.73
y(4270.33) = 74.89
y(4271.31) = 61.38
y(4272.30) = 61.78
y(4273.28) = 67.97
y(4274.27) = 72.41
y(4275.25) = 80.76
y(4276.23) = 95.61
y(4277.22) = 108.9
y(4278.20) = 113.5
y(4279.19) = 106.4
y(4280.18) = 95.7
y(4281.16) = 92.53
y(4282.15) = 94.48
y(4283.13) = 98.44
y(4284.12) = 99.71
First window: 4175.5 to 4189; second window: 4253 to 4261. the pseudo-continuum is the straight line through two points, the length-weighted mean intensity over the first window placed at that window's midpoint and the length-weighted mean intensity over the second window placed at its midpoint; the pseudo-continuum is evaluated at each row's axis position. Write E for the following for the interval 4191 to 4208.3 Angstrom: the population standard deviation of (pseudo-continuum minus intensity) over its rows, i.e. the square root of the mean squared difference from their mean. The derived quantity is 12.2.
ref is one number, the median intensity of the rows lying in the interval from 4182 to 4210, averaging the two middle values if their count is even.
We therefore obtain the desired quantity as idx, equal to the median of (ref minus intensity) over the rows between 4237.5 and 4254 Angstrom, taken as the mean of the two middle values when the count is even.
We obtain -5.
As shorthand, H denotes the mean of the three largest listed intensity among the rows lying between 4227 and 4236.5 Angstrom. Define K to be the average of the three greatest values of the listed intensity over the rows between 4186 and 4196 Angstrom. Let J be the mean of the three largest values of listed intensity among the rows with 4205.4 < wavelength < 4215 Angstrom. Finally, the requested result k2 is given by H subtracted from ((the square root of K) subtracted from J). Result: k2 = -6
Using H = 109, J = 113.7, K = 103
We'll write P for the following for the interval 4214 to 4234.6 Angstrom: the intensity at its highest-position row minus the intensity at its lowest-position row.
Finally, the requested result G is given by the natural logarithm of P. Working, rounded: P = 4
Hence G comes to 1.3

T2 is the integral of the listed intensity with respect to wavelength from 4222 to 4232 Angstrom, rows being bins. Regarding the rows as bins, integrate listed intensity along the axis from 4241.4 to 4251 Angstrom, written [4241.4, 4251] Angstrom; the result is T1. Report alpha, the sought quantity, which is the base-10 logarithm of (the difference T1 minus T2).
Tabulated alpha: 2.23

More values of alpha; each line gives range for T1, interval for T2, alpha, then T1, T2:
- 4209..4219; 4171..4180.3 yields 2.20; 1016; 858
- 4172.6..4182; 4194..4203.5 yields 1.85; 881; 810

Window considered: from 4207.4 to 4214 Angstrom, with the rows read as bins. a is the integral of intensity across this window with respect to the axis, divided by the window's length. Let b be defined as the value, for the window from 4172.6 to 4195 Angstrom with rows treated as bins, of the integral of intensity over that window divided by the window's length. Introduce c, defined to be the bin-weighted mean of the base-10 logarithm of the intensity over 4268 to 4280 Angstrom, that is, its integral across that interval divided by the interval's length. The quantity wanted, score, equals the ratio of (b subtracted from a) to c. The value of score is 6.9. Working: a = 107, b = 94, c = 1.93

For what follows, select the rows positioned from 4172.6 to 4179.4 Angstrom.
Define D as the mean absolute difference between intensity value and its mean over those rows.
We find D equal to 4.0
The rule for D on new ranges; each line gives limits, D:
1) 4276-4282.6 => 7.4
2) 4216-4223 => 6.1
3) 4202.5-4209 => 6.1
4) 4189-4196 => 3.4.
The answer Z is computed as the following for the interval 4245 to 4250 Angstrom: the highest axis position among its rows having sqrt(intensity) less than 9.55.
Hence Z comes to 4249.73 Angstrom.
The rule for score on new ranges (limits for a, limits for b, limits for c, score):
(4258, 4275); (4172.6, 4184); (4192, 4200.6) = -1.4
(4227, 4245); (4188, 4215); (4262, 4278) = 0.0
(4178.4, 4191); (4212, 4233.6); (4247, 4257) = -0.2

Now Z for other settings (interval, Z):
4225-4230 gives 4228.26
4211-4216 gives 4215.62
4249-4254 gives 4253.65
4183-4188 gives 4187.56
